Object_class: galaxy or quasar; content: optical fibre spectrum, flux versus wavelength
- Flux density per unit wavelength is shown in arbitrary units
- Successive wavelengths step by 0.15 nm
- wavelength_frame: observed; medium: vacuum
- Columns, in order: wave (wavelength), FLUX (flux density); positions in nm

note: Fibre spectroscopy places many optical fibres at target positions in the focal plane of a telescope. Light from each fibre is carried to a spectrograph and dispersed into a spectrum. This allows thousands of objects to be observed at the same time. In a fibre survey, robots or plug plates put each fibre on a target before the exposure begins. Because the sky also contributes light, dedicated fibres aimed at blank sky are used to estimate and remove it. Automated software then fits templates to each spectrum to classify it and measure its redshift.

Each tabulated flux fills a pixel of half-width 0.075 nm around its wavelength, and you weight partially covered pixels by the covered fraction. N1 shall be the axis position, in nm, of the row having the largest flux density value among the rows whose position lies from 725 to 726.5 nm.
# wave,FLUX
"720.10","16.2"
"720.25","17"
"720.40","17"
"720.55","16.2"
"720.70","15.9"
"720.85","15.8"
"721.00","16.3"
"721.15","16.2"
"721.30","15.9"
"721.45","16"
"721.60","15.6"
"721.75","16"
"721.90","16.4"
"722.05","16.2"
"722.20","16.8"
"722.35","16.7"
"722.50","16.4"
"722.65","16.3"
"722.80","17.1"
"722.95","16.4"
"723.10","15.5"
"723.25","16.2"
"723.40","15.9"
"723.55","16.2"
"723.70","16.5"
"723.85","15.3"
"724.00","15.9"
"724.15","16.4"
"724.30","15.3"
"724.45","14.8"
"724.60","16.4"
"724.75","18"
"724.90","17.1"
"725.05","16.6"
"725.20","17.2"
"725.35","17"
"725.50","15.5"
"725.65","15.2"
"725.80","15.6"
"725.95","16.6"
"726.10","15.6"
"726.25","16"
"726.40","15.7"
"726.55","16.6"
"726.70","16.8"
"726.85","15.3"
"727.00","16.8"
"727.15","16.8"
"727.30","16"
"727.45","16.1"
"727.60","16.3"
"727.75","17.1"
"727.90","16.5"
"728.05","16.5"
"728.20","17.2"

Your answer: 725.20 nm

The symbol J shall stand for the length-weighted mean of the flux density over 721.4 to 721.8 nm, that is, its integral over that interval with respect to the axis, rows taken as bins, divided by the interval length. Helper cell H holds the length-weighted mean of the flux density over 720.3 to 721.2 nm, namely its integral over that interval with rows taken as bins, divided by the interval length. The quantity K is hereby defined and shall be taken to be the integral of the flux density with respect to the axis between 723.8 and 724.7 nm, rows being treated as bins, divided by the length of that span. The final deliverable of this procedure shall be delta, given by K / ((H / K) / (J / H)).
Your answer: 14.9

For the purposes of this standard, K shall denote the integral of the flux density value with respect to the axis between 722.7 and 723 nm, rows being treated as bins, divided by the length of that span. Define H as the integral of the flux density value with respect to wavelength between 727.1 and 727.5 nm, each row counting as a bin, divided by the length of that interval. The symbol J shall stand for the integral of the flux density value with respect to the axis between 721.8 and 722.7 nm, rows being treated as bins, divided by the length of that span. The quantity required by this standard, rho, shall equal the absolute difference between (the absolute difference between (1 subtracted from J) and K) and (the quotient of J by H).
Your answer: 0.27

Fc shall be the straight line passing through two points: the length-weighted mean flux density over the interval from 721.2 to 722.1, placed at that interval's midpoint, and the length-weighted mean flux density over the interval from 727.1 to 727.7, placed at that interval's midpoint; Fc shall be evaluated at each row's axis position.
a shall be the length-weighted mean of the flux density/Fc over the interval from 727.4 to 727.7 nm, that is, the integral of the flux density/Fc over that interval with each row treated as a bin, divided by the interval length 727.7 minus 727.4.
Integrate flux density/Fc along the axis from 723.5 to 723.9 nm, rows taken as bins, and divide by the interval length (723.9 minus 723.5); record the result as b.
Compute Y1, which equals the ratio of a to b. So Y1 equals 1.003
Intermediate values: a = 1.00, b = 0.99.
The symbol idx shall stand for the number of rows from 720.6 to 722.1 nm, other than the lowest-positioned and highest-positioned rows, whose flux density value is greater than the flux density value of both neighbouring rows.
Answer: 3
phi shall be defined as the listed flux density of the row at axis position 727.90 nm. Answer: 16.5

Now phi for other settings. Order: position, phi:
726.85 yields 15.3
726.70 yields 16.8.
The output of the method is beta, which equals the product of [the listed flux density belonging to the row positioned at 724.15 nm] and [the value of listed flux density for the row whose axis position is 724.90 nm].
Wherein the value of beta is 280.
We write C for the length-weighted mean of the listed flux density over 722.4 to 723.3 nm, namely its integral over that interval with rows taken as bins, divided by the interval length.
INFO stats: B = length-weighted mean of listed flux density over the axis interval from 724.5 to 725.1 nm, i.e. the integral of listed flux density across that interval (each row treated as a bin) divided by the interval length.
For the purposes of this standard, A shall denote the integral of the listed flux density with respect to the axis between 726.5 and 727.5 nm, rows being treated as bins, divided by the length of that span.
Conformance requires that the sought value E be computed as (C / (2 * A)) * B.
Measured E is 8.5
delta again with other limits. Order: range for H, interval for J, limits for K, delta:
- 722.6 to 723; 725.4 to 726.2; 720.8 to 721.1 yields 14.7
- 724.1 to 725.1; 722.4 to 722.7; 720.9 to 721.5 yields 15.8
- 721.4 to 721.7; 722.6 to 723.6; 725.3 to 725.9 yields 16.2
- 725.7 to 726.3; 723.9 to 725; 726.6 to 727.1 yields 17.1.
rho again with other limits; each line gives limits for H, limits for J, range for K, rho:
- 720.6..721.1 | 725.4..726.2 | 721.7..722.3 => 0.65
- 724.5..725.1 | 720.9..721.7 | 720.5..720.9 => 0.03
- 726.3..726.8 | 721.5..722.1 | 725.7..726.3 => 0.11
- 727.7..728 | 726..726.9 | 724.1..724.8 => 0.11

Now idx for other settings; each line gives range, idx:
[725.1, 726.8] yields 2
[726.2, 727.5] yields 1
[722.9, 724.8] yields 3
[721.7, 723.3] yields 3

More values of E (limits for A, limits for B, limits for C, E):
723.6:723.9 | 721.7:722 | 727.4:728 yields 8.4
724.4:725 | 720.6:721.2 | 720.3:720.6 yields 8.0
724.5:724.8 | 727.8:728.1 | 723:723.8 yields 7.8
